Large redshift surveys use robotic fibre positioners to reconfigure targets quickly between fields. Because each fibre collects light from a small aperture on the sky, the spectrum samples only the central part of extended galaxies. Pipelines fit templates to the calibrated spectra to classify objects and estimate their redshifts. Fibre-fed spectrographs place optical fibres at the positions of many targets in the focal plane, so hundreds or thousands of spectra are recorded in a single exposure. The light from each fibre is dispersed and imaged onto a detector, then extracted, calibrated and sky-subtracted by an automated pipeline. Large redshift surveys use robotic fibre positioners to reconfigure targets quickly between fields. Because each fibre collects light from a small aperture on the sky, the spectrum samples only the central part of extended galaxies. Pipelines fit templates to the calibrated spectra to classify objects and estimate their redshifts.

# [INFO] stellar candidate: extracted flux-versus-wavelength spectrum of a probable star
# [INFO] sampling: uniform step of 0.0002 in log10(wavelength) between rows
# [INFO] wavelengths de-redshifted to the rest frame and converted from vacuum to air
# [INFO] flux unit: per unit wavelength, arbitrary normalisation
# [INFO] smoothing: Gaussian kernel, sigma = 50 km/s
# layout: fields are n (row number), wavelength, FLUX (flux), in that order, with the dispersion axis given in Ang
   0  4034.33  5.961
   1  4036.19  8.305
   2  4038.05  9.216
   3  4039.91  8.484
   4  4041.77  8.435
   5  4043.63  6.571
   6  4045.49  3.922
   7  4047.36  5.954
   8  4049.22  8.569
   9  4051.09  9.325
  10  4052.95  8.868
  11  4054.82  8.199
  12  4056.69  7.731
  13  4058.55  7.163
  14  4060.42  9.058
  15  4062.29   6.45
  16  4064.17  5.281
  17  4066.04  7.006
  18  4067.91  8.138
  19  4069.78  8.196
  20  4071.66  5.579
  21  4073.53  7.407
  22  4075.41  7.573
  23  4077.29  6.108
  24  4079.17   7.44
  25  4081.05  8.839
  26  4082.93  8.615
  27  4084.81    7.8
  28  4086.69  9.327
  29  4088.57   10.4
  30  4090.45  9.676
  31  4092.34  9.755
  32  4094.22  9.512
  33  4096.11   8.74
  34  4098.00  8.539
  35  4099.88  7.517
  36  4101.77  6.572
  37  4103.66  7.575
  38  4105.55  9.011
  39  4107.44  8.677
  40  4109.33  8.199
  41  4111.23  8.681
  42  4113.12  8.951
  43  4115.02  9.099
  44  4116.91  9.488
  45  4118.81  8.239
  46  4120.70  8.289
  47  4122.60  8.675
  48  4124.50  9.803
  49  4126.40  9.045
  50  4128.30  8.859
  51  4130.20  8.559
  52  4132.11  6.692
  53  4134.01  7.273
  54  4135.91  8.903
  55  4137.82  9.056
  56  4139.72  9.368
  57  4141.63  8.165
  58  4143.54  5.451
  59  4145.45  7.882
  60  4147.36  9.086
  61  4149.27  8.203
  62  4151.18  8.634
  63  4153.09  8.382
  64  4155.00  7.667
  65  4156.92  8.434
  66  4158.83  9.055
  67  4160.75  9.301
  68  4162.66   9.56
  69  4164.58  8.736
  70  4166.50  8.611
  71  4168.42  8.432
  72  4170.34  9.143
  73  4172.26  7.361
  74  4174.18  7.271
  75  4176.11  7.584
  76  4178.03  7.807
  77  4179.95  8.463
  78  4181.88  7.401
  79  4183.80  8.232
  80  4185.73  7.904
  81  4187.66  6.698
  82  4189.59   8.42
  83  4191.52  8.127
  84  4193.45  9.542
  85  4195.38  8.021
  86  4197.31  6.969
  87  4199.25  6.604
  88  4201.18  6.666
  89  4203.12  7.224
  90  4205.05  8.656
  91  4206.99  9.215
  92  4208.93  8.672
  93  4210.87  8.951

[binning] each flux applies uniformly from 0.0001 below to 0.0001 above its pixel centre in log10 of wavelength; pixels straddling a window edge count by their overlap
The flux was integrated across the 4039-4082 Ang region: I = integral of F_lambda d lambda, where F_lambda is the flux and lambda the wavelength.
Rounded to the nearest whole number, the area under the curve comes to 318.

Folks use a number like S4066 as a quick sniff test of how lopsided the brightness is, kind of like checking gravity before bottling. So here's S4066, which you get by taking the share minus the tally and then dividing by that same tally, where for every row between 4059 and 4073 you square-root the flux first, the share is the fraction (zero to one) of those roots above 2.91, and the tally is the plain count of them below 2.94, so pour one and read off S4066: -0.98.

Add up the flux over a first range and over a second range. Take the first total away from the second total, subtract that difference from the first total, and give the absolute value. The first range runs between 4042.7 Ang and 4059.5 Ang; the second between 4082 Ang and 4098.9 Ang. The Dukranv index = 50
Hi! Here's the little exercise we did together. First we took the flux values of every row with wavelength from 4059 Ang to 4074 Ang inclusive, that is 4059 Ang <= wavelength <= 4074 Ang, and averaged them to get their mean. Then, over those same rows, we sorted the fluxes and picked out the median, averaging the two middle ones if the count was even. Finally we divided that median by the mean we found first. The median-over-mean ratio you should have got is 1.01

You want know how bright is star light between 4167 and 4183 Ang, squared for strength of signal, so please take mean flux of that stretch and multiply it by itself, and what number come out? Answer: 63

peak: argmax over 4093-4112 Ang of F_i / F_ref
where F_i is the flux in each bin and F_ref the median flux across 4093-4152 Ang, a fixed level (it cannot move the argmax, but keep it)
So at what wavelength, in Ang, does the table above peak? 4094.22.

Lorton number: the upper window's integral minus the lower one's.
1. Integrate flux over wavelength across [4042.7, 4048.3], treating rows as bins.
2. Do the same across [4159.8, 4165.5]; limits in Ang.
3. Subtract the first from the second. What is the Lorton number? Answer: 22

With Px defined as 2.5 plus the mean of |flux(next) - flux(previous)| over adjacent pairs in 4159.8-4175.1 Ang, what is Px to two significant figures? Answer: 3.1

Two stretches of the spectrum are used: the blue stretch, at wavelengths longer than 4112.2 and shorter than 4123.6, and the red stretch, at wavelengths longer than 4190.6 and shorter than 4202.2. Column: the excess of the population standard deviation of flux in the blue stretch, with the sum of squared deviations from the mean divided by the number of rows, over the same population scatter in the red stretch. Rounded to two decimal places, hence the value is -0.60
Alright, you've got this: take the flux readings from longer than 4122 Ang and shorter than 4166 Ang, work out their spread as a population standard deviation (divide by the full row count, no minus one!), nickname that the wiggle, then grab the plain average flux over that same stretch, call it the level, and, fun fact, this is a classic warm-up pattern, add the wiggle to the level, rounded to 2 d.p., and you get 9.43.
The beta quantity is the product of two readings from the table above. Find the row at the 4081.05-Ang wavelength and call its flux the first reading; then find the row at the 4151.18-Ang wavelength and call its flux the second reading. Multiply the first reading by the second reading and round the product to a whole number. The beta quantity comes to 76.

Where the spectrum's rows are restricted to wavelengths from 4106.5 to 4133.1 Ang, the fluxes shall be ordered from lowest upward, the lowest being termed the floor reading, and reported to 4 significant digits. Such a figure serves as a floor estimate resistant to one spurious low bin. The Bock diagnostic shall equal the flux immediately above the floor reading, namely 8.199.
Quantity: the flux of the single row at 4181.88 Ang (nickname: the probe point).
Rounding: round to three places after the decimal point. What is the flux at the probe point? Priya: 7.401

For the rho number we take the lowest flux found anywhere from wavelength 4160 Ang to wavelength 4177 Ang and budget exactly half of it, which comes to 3.64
